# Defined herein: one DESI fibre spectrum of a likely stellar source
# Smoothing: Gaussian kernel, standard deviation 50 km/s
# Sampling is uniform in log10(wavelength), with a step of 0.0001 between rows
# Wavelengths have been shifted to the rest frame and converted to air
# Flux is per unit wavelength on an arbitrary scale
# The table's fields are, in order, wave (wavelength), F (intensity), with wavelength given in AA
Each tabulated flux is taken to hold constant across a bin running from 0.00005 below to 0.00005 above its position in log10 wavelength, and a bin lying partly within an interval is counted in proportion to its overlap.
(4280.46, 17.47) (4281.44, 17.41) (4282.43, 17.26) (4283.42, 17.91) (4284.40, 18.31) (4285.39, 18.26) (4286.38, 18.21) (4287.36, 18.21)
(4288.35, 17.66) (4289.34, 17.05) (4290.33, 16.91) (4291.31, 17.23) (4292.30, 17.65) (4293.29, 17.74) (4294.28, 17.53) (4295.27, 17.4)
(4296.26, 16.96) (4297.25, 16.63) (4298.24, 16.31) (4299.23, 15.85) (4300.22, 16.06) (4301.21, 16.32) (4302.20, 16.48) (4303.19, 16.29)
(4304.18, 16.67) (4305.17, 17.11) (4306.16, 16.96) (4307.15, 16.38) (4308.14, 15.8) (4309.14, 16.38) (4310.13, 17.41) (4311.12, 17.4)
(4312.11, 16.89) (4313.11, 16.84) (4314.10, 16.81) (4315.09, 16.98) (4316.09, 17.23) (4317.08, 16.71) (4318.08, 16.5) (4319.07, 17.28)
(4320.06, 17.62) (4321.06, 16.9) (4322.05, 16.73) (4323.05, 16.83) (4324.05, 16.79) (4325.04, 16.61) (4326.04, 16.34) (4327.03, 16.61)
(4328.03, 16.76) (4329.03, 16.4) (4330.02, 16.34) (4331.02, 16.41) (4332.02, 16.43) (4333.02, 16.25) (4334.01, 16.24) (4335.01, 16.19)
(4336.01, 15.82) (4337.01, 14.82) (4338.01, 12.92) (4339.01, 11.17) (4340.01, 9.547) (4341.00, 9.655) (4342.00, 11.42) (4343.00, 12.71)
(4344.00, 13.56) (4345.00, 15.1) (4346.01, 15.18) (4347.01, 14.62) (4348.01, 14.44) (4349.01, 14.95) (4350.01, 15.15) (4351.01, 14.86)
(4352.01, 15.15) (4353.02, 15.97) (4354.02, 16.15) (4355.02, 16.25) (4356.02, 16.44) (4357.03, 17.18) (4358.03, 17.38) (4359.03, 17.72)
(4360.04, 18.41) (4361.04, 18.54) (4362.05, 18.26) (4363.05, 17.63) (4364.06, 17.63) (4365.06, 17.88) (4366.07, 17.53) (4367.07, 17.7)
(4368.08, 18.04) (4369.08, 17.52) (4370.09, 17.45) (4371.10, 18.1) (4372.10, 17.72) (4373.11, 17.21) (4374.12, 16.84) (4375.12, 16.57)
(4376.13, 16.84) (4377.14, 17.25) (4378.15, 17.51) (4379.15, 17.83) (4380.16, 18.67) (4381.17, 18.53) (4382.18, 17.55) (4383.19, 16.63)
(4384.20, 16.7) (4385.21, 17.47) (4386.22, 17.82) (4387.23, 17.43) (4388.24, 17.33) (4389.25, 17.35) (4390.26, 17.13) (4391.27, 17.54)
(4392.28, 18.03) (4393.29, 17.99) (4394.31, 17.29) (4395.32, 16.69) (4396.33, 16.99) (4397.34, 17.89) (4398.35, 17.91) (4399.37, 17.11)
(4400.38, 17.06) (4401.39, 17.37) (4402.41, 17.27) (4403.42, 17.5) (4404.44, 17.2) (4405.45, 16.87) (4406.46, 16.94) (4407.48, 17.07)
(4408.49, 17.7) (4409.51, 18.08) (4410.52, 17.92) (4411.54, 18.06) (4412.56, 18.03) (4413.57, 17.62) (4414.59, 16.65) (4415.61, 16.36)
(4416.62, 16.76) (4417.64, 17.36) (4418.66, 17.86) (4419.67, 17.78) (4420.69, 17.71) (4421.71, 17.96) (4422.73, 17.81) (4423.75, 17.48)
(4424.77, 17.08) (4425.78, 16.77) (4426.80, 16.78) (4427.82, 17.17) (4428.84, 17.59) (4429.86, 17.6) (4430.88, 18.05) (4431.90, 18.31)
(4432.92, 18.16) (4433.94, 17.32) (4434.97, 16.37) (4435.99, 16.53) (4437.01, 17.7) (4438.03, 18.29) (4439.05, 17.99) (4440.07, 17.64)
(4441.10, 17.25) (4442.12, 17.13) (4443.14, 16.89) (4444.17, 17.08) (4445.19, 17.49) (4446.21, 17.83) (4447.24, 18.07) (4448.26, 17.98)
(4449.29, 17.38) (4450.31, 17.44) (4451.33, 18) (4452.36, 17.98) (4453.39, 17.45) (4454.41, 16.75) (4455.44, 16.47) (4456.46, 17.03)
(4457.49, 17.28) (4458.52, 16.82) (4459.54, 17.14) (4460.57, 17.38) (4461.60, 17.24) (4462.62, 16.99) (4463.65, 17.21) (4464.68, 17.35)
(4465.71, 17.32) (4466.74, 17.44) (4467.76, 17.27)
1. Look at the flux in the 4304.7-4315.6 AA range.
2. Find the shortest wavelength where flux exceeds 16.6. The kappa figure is 4305.17 AA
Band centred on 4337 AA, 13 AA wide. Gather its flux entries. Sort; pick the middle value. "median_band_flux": 14.8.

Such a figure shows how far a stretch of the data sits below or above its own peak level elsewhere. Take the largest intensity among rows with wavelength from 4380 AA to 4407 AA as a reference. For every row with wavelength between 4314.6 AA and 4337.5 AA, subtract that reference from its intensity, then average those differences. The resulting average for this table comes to -2.11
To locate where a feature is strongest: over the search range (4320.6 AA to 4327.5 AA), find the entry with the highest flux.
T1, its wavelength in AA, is 4321.06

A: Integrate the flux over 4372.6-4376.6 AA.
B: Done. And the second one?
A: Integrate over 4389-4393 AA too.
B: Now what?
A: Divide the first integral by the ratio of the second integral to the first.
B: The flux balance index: 65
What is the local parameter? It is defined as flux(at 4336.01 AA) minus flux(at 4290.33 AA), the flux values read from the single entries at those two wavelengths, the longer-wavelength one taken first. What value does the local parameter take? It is -1.1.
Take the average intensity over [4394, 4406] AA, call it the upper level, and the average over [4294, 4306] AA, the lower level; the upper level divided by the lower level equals 1.04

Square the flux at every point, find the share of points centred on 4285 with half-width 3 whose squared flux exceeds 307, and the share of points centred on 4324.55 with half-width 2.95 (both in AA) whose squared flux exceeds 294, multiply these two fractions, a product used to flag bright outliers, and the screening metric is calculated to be 0.0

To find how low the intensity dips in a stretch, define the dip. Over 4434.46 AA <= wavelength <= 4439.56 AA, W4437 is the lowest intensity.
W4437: 16.37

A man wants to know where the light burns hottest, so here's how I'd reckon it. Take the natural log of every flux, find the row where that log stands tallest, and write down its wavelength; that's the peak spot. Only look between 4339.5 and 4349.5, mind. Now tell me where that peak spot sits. 4346.01 AA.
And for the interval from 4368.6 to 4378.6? 4371.10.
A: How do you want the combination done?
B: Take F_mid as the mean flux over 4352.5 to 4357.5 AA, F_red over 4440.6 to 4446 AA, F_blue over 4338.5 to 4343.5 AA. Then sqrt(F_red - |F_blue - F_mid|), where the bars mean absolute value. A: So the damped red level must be 3.4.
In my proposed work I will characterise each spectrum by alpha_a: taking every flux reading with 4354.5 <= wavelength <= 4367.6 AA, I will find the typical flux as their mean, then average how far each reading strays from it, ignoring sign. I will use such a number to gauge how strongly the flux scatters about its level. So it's 0.48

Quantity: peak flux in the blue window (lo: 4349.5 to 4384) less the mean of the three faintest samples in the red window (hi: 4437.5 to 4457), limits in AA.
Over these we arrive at 2.0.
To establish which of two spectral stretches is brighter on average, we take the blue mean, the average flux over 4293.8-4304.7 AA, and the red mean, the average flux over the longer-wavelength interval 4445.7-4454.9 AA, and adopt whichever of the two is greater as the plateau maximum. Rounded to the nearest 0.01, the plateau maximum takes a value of 17.65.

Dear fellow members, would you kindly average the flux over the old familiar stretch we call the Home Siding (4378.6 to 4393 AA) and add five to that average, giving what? 22.6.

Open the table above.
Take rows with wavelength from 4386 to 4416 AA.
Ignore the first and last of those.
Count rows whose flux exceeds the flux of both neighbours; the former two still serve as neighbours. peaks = 7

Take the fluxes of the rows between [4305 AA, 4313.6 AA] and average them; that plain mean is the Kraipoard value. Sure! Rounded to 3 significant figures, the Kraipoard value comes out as 16.8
